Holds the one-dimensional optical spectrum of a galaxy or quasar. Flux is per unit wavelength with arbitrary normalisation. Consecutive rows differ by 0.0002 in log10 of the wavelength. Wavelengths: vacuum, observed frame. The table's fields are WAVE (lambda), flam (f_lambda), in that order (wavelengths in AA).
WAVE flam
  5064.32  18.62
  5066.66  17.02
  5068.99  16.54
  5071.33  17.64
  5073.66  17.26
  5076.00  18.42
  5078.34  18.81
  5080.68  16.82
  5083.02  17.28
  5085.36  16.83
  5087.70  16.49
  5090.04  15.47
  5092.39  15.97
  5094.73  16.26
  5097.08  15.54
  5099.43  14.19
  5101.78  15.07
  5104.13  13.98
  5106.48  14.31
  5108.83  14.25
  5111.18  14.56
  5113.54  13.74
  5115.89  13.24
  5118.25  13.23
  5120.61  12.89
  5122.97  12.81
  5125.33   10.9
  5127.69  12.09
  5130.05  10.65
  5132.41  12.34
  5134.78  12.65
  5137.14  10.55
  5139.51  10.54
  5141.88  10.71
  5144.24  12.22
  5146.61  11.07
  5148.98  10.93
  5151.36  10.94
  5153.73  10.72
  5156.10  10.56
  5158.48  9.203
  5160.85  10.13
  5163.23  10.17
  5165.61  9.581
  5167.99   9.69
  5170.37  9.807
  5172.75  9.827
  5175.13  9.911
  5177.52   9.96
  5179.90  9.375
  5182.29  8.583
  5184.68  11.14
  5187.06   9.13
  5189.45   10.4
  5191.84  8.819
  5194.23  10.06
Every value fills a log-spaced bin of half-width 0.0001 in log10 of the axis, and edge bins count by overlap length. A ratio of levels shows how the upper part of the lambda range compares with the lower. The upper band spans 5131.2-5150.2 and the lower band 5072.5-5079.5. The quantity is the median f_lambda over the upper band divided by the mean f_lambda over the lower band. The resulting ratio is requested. 0.61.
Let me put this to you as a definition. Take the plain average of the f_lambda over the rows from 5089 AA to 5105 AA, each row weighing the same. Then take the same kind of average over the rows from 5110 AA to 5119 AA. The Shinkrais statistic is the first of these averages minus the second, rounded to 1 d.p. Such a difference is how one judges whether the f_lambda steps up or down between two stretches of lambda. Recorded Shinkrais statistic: 1.5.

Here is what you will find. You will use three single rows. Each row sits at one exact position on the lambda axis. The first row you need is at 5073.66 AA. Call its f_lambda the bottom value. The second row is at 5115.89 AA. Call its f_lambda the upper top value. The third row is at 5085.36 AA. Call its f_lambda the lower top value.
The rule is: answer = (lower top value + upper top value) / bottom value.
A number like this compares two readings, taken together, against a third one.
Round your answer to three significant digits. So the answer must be 1.74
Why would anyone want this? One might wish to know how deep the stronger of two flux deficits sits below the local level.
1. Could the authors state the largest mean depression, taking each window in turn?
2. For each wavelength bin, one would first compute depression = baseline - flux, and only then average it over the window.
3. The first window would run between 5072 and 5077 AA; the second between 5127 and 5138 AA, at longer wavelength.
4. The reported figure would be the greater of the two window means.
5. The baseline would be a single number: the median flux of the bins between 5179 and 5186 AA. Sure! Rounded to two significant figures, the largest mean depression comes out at -2.3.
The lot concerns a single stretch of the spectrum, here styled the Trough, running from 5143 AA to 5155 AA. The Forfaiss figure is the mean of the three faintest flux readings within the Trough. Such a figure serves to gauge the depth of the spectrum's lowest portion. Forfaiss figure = 10.9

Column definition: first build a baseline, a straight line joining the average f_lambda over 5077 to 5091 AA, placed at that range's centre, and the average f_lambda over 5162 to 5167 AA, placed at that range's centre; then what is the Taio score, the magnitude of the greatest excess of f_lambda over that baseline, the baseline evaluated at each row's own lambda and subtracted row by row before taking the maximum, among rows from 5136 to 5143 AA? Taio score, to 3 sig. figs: 1.15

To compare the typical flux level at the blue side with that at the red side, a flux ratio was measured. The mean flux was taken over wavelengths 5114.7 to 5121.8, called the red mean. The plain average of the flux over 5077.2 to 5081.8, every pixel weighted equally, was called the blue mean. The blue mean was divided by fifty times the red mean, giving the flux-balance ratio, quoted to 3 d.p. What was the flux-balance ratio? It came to 0.027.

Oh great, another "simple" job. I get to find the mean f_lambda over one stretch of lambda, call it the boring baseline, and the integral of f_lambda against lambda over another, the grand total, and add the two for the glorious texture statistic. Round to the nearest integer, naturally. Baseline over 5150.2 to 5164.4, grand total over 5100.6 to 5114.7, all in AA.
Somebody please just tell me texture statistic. 212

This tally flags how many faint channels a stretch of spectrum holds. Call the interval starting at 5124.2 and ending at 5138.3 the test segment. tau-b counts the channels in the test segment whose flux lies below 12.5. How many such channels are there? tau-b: 5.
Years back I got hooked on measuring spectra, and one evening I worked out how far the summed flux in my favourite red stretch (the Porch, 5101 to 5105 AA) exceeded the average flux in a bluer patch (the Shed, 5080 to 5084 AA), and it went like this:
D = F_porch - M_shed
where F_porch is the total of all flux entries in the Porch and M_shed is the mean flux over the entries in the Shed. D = 12.0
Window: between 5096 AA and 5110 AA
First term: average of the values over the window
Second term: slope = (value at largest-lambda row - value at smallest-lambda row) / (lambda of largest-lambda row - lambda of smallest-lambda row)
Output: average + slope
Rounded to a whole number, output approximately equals 14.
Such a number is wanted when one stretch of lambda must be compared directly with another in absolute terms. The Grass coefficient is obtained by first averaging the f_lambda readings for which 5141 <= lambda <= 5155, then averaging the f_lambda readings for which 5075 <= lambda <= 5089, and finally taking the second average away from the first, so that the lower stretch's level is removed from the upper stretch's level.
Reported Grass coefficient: -6.3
